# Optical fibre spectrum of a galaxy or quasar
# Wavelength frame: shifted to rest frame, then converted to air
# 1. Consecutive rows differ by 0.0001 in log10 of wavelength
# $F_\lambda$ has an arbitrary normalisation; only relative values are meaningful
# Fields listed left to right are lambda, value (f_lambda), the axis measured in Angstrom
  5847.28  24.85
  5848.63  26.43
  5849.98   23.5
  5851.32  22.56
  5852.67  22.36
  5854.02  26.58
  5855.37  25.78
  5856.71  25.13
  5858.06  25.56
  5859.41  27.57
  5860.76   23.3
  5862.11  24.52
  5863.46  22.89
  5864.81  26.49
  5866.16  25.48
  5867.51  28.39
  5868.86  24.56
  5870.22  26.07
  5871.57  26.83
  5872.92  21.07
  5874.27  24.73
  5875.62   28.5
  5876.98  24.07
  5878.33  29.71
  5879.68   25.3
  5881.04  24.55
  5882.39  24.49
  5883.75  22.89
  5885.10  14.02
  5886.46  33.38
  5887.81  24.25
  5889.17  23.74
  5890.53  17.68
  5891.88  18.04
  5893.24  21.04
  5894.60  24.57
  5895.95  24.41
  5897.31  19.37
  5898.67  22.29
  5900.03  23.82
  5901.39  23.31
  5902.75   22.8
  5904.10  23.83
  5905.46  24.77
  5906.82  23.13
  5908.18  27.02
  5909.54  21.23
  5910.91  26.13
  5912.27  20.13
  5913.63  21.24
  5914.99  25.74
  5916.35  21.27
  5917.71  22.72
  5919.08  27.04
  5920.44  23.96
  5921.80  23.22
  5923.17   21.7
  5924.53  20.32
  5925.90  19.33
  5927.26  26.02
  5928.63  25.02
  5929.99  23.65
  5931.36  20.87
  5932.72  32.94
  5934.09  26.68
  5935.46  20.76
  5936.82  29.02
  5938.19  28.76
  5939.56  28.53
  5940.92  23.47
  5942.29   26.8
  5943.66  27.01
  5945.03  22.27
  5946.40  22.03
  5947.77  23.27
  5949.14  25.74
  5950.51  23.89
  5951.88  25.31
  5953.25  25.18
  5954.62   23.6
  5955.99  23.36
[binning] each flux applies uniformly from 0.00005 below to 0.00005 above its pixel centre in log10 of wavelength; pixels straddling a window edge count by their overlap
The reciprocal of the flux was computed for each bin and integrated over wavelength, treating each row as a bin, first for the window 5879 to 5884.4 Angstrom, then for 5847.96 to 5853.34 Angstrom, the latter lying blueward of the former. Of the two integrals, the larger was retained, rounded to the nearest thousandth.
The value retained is 0.228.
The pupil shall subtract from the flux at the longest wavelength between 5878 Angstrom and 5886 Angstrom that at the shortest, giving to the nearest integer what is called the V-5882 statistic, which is -16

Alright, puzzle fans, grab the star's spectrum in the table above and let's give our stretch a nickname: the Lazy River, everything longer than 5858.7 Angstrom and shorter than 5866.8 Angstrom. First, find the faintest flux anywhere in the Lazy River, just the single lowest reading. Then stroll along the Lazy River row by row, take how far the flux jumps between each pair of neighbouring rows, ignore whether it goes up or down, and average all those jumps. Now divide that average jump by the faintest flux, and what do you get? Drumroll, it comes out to 0.10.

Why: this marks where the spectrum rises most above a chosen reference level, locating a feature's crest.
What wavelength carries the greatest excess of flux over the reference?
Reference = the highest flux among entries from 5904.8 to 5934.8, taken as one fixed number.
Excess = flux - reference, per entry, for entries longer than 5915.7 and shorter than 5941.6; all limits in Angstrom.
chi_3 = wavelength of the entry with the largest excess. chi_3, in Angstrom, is 5932.72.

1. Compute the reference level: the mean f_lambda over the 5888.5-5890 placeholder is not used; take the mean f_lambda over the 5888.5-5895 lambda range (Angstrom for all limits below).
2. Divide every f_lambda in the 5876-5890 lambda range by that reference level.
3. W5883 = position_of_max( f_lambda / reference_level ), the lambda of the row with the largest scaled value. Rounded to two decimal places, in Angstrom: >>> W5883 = 5886.46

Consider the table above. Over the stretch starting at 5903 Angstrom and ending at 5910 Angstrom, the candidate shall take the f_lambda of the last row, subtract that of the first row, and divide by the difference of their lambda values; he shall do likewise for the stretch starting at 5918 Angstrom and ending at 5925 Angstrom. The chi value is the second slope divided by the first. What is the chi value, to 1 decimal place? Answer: 2.6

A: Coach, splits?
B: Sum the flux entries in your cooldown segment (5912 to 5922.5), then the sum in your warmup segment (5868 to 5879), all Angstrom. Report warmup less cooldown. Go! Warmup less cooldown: 20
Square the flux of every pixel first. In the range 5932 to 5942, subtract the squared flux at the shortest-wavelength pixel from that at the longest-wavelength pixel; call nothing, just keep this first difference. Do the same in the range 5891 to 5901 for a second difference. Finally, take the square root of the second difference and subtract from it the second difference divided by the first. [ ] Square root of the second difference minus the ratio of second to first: 16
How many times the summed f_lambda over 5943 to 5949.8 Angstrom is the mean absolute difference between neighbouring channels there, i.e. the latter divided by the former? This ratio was 0.018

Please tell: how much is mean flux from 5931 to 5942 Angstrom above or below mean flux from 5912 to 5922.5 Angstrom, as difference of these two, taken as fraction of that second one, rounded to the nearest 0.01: 0.14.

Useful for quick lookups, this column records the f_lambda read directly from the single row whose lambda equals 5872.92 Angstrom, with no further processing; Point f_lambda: 21.07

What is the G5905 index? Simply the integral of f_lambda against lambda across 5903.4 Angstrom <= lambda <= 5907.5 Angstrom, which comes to 98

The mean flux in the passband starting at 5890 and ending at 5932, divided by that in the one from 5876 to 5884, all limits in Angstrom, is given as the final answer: 0.90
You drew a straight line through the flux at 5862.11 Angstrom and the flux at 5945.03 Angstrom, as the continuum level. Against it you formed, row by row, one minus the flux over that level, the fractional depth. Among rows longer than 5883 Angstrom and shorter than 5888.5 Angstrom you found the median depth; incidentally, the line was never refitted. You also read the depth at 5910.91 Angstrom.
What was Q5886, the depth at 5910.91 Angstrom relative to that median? -10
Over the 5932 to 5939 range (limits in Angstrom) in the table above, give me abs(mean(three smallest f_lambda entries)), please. 25.4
